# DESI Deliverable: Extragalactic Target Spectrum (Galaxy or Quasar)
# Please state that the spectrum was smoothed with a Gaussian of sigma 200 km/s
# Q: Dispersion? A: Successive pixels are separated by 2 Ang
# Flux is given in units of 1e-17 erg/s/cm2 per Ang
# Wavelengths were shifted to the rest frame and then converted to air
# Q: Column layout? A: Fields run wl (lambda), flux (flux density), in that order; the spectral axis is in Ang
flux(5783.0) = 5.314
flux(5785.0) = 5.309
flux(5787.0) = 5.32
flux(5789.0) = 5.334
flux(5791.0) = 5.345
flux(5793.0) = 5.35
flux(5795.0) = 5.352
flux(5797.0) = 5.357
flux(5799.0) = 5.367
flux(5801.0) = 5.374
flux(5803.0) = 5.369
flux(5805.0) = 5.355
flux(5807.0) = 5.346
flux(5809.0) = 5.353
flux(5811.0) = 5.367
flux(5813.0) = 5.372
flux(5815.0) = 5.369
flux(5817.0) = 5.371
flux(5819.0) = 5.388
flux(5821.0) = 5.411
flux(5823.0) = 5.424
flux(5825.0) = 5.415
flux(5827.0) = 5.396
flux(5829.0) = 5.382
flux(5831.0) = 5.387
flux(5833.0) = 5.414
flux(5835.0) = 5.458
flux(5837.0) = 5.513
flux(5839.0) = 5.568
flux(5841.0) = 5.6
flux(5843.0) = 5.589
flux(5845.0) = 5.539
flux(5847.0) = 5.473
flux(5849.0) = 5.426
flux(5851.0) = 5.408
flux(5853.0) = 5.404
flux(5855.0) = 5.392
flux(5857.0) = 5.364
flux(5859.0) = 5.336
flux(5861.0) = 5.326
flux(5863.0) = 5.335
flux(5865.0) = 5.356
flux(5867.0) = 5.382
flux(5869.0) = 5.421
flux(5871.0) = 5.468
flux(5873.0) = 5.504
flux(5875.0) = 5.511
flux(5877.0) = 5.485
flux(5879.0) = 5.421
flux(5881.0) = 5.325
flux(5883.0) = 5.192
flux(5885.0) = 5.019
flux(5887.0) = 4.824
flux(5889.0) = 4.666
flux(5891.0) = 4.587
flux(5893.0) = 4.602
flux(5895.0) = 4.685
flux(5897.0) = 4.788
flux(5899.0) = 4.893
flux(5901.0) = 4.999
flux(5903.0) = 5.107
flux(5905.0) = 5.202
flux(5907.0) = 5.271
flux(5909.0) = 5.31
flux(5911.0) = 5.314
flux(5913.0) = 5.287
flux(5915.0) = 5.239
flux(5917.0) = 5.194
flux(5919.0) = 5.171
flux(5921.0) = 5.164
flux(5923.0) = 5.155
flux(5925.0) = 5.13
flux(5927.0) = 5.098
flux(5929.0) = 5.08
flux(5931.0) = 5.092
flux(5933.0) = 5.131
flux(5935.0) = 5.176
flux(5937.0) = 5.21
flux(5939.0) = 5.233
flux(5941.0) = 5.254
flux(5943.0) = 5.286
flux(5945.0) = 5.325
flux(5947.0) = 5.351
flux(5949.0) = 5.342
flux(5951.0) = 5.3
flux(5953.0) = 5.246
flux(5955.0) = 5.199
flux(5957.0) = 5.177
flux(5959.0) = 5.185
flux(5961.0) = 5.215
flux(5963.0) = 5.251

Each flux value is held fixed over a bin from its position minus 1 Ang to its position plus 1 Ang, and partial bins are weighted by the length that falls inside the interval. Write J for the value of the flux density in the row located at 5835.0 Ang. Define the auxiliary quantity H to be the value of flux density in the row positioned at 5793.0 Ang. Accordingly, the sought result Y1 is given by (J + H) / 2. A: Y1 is 5.40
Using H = 5.35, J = 5.458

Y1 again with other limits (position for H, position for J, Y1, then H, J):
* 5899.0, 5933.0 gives 5.01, 4.893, 5.131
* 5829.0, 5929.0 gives 5.23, 5.382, 5.08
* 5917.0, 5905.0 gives 5.20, 5.194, 5.202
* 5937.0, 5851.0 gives 5.31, 5.21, 5.408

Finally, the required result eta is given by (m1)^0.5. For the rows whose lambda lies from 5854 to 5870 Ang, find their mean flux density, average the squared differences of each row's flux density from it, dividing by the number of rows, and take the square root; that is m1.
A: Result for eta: 0.17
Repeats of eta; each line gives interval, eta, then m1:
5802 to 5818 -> 0.10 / 0.01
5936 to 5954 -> 0.22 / 0.05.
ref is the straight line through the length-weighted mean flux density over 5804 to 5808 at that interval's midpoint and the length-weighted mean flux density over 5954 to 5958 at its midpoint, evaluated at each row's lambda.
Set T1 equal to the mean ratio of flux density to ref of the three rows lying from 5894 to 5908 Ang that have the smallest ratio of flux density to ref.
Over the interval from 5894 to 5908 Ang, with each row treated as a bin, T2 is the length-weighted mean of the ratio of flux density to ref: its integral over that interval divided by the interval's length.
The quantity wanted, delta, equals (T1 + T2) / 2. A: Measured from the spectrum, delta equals 0.93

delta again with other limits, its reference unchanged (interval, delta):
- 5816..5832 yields 1.01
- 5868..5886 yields 1.00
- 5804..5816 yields 1.00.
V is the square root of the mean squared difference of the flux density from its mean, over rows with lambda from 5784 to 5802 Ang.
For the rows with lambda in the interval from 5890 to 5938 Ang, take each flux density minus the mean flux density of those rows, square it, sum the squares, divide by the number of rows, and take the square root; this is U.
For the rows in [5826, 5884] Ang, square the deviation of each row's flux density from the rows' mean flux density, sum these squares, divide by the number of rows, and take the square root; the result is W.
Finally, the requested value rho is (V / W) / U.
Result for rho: 1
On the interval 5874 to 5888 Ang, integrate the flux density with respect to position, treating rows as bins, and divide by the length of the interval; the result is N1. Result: 5.25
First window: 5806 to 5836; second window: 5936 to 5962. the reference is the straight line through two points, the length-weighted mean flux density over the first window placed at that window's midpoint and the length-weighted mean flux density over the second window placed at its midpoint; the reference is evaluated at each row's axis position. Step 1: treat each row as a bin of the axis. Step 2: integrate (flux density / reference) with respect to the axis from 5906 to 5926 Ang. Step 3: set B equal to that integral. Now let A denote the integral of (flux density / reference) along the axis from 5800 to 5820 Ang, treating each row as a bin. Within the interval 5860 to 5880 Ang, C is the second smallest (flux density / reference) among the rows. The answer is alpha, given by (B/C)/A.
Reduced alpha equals 1.00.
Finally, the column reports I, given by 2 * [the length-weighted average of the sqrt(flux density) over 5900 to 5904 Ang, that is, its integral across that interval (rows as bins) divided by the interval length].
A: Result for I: 4.50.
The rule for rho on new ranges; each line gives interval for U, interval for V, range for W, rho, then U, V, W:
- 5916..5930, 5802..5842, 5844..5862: 29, 0.04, 0.069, 0.063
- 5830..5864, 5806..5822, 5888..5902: 2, 0.09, 0.019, 0.143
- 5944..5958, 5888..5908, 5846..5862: 82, 0.07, 0.240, 0.045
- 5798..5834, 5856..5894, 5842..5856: 196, 0.02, 0.306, 0.070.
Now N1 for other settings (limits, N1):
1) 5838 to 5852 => 5.51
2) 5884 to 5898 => 4.74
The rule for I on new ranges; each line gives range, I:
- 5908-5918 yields 4.59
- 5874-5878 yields 4.69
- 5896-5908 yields 4.49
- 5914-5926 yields 4.55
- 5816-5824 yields 4.65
